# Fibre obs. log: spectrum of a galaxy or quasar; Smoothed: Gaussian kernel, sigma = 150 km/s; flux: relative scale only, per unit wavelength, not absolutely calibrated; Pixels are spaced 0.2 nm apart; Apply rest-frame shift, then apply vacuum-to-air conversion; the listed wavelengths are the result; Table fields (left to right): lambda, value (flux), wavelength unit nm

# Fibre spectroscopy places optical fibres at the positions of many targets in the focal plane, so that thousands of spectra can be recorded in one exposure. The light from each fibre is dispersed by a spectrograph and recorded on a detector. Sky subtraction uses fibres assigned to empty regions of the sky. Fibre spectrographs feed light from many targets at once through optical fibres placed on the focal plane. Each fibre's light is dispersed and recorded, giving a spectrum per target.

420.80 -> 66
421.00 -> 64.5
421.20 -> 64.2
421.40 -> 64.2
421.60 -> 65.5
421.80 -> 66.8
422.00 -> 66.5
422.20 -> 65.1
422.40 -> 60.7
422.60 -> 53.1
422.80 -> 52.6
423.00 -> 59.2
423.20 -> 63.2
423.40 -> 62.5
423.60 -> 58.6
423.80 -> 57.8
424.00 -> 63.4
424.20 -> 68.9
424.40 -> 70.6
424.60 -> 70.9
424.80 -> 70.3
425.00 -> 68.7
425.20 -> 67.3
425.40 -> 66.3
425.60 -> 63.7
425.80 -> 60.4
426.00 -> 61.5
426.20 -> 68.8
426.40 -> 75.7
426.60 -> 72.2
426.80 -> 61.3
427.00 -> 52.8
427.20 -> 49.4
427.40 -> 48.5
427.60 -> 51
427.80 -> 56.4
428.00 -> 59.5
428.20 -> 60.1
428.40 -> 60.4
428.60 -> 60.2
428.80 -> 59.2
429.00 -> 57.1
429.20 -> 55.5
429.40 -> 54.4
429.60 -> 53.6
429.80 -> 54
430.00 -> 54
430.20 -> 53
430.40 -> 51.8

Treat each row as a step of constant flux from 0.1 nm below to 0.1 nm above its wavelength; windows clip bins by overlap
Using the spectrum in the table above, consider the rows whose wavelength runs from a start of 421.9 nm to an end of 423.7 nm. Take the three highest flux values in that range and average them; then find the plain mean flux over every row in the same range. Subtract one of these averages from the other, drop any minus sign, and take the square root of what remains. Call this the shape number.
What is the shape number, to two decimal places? 2.18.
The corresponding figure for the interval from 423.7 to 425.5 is 1.86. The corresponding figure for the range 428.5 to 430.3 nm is 1.78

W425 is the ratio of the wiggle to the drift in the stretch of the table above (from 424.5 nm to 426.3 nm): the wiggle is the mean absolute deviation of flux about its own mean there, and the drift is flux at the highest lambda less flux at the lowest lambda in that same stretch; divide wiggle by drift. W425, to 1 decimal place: -1.5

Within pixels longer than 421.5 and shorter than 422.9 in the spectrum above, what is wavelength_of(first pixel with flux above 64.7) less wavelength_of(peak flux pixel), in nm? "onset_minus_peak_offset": -0.20 nm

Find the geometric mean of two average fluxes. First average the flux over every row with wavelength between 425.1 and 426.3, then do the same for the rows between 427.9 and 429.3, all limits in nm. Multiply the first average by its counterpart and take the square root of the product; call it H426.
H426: 61.7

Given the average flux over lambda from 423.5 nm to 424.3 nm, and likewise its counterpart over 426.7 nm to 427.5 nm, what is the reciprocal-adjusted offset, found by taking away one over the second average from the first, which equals 62.2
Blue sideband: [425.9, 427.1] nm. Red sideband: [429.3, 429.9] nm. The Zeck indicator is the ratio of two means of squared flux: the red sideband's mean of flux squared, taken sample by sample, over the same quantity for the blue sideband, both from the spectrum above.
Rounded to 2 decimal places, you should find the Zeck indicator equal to 0.67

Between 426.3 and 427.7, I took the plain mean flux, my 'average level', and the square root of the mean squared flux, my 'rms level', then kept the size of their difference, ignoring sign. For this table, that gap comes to 0.92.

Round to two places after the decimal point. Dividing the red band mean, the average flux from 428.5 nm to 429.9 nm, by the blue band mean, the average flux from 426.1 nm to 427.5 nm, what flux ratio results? 0.92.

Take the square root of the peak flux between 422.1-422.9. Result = 8.1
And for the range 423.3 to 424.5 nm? 8.4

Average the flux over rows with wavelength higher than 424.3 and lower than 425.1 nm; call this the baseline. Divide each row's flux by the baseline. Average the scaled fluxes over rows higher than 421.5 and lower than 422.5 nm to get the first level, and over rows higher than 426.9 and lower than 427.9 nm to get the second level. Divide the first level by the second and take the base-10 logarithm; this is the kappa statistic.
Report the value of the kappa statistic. 0.10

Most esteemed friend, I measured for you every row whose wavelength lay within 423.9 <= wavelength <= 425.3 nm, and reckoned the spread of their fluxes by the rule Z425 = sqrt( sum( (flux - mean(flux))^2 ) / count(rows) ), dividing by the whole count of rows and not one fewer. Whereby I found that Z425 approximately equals 2.4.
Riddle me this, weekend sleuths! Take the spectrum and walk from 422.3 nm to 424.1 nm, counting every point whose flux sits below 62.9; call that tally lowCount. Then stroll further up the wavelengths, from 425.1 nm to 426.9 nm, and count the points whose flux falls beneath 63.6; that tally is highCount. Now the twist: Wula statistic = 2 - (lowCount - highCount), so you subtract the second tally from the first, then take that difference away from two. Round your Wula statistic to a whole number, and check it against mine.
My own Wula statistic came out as -2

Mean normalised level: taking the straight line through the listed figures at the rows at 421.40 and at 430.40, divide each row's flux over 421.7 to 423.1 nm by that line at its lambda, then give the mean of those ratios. 0.96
